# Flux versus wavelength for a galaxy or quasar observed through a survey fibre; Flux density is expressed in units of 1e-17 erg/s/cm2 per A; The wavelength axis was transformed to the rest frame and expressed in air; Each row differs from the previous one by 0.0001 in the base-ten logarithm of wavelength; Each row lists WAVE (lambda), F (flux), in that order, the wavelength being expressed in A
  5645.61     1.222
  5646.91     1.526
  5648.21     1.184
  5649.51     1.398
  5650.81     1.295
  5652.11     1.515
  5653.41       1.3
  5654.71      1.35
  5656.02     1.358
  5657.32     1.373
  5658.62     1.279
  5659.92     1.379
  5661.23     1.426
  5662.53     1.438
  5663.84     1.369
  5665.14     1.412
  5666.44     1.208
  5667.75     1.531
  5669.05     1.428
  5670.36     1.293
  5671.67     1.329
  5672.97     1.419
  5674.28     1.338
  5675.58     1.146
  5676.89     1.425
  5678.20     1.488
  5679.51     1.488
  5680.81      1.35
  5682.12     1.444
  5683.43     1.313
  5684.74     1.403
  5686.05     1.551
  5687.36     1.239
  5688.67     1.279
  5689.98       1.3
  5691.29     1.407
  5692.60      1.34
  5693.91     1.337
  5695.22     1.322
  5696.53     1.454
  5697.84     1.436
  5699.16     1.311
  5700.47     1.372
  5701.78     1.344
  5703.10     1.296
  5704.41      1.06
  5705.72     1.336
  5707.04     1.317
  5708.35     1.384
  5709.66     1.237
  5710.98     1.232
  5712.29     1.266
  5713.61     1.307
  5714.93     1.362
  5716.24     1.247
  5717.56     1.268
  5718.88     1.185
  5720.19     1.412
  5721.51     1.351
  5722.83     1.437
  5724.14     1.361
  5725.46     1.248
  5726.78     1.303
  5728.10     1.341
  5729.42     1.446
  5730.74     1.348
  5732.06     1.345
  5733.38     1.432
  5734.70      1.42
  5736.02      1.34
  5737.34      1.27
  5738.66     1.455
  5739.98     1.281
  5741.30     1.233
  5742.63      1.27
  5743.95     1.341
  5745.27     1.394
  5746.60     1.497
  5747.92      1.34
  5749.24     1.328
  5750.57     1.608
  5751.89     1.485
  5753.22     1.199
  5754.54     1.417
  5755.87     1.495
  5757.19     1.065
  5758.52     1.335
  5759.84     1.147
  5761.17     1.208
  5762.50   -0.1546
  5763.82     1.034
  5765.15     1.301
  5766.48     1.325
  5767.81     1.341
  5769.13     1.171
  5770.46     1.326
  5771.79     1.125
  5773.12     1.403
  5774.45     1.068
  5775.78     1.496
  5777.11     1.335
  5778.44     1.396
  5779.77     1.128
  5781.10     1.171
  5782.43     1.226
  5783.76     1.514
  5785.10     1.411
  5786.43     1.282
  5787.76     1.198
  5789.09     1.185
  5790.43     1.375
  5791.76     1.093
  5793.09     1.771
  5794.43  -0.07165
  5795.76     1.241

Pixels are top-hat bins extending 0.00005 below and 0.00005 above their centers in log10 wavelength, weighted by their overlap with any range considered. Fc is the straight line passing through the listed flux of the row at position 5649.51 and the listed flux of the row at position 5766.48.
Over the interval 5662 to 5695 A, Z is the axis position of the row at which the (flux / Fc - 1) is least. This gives 5675.58 A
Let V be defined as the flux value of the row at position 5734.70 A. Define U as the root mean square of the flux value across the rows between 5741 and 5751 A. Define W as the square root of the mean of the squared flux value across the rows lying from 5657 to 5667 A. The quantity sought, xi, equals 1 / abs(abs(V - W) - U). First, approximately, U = 1.38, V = 1.42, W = 1.36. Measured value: 0.76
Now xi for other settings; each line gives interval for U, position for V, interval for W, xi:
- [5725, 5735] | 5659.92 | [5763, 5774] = 0.81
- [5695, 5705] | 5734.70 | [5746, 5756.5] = 0.76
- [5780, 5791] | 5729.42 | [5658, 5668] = 0.81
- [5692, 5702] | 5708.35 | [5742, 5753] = 0.75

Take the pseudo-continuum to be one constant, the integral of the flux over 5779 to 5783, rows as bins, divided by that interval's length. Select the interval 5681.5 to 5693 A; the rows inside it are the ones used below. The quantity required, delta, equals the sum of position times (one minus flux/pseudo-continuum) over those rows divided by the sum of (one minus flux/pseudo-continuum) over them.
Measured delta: 5686.9 A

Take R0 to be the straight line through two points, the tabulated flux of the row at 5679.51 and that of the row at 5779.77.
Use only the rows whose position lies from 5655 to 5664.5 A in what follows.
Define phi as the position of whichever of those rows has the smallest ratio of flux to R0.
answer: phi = 5658.62 A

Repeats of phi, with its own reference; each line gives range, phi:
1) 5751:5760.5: 5757.19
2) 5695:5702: 5695.22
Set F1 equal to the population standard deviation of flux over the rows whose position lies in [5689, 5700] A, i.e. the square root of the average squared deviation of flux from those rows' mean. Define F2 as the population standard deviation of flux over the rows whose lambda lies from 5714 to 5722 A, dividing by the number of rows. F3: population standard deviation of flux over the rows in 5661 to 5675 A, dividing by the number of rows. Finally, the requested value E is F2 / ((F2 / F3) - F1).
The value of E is 0.09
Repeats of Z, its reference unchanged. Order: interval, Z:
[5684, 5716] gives 5704.41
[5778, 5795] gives 5794.43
